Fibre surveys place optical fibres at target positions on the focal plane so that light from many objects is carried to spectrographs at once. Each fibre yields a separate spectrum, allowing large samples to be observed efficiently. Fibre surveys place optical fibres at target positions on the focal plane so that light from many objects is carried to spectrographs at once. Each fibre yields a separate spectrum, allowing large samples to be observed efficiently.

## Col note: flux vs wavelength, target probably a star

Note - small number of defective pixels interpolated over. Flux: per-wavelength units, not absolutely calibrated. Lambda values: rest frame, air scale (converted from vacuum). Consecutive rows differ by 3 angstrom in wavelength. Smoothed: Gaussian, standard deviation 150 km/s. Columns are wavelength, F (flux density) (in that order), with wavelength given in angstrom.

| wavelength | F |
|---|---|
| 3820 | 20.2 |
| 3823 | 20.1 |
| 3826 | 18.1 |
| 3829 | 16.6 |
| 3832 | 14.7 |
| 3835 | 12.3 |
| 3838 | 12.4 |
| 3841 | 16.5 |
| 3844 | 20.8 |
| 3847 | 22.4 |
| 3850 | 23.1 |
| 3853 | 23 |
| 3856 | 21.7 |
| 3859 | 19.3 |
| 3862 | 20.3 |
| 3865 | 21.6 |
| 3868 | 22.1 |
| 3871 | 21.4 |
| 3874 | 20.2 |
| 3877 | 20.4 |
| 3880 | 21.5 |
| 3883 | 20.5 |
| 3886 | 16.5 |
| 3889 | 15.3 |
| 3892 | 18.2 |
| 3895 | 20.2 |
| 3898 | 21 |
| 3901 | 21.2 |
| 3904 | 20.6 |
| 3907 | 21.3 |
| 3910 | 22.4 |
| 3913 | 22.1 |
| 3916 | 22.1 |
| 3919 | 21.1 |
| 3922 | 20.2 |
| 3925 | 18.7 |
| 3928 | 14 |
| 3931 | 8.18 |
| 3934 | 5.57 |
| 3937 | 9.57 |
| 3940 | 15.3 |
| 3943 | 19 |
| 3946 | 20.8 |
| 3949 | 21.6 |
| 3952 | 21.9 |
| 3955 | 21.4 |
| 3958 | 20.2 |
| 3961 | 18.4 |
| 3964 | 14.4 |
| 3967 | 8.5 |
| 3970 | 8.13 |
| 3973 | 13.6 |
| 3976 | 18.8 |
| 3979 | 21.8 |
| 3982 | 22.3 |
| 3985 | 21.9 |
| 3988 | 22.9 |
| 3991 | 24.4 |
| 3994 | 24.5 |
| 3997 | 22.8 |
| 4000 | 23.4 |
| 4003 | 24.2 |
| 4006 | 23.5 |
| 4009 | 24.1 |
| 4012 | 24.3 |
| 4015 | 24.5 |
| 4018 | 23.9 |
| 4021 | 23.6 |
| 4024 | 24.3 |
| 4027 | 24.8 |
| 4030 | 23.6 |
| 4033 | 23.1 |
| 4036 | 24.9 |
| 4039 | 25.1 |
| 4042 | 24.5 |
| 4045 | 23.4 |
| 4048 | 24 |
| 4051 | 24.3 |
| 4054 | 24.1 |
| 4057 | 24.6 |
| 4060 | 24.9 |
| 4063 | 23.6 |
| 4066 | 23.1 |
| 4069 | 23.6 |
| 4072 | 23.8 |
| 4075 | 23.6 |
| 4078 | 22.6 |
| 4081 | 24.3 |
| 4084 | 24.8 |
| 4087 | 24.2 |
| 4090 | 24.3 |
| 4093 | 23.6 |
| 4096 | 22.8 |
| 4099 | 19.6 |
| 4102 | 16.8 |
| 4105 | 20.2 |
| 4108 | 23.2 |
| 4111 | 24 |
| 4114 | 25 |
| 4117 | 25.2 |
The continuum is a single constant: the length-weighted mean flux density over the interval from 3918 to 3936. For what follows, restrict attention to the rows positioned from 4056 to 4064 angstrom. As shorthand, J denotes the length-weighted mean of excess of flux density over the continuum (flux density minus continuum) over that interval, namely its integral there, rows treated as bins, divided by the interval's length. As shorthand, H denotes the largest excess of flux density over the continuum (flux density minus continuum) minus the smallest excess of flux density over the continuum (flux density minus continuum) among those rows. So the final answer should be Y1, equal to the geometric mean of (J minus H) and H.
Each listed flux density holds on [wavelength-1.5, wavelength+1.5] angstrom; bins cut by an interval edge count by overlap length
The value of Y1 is 3.38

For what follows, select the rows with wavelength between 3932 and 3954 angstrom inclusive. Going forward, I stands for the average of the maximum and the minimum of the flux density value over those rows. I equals 13.7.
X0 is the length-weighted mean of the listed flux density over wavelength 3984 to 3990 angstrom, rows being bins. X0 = 22.6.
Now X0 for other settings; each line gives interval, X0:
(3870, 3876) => 20.7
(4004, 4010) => 23.8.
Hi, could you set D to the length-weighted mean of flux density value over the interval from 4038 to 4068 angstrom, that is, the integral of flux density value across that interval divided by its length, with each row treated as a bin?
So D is 24.1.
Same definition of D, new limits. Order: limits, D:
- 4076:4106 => 22.4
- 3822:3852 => 17.7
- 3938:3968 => 18.2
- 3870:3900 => 19.5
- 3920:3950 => 15.3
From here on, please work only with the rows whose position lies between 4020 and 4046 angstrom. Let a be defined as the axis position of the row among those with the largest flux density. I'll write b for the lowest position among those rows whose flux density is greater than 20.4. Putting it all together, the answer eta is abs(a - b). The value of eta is 18 angstrom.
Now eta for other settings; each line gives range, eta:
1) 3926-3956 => 6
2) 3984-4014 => 9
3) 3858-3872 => 3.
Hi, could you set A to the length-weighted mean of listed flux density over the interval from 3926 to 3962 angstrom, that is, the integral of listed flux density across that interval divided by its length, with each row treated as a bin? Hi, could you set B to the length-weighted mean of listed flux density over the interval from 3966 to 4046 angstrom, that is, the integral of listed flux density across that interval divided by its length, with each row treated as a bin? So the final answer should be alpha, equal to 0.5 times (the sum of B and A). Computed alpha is 19.2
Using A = 16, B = 22.1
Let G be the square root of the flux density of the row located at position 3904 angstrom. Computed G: 4.54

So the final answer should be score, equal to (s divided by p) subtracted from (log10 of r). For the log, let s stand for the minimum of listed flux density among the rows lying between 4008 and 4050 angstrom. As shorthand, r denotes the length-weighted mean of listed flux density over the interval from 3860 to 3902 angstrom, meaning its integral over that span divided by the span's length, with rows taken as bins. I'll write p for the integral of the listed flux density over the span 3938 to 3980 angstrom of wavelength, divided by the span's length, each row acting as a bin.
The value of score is 0.0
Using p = 17.3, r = 20.0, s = 23.1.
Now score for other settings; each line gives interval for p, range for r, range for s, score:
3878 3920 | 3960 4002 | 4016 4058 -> 0.1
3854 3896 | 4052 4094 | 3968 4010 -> 1.0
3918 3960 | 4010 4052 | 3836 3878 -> 0.7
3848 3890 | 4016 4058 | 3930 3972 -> 1.1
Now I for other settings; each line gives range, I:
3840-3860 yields 19.8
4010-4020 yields 24.2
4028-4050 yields 24.1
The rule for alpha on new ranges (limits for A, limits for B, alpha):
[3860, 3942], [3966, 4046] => 20.3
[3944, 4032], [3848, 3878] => 21.2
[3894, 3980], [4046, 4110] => 20.4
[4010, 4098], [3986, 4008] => 23.8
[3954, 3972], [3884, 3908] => 17.1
